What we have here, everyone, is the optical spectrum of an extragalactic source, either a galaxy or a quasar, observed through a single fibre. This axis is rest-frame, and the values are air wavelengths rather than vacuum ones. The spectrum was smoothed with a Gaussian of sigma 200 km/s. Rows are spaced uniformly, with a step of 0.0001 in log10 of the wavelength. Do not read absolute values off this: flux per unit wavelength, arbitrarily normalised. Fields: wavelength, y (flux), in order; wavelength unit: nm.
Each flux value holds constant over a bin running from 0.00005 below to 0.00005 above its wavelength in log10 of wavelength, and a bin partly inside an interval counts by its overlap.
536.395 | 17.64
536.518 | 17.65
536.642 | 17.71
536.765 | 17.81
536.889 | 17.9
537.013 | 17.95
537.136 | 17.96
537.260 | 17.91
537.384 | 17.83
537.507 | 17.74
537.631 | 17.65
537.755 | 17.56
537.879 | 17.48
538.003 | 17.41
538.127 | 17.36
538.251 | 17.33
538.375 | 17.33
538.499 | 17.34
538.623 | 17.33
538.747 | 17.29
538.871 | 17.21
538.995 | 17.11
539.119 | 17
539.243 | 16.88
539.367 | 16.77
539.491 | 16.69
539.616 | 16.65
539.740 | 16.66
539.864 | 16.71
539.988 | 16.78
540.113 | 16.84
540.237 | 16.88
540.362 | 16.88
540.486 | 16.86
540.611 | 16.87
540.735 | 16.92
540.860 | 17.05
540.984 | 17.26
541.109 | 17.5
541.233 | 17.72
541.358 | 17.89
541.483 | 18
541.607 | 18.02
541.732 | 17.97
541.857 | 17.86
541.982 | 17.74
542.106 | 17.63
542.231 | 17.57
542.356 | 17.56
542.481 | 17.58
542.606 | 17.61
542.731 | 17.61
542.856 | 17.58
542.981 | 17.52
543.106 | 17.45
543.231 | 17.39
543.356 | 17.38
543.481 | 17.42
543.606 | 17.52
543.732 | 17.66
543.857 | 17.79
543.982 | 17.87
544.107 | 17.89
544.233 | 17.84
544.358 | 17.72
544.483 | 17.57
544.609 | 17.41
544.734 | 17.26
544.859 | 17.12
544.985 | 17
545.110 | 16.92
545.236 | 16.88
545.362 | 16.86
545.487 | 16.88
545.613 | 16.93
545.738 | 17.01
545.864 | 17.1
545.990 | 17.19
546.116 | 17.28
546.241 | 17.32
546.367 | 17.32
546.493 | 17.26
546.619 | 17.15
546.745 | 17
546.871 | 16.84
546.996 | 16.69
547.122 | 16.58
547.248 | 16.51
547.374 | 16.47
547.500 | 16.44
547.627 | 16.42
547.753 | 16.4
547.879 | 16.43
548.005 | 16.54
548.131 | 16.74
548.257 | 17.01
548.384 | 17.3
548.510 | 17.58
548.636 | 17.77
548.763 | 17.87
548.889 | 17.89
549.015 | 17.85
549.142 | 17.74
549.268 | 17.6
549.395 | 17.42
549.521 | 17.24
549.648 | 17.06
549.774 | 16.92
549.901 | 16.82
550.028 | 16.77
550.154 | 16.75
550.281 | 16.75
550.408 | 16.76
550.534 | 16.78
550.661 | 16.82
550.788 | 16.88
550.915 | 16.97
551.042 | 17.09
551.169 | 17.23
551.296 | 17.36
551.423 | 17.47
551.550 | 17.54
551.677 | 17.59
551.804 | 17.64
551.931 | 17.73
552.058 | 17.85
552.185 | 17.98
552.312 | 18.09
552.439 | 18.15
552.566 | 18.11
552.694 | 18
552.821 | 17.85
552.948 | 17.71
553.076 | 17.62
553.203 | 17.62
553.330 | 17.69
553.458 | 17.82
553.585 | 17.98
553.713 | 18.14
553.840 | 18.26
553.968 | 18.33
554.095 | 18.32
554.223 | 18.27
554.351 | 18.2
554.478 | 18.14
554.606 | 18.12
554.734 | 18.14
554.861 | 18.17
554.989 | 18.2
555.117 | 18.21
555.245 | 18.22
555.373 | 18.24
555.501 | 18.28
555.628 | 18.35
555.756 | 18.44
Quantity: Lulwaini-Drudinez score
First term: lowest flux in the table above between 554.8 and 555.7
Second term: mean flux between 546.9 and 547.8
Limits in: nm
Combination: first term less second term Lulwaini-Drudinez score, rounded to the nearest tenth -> 1.7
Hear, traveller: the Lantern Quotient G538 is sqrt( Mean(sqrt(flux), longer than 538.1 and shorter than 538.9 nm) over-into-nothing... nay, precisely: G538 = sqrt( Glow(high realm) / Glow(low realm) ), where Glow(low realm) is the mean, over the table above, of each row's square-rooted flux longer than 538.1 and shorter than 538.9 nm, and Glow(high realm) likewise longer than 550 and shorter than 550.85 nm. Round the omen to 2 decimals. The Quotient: 0.99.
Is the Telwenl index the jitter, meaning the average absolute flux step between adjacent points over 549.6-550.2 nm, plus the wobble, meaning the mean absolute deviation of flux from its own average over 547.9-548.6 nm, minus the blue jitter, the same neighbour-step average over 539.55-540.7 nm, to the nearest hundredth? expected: 0.37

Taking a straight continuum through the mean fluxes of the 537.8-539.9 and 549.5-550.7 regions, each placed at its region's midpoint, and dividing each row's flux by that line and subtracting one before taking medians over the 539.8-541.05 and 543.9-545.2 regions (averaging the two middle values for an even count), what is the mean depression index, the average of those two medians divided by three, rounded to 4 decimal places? 0.0032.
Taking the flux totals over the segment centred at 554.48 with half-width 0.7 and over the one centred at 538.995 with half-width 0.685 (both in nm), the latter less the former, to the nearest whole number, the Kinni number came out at -13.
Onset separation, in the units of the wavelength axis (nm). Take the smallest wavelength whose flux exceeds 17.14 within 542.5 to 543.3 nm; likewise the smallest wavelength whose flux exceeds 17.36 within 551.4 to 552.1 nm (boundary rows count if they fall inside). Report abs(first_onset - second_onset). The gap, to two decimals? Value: 8.82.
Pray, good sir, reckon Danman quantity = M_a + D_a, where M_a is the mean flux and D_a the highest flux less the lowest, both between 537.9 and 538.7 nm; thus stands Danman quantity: 17.4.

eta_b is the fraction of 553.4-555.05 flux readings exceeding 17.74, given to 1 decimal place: 1.0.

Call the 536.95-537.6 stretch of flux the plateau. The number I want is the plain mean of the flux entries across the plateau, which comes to 17.9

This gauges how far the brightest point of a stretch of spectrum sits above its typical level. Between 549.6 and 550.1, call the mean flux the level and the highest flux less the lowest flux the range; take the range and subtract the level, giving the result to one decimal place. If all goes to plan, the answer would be -16.6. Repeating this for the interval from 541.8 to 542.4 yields -17.4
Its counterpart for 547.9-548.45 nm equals -16.1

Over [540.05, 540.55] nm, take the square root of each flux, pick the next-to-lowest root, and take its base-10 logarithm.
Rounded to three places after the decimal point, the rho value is 0.613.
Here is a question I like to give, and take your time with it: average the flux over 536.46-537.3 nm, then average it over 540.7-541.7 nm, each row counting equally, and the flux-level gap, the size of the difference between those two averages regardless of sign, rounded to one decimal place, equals 0.3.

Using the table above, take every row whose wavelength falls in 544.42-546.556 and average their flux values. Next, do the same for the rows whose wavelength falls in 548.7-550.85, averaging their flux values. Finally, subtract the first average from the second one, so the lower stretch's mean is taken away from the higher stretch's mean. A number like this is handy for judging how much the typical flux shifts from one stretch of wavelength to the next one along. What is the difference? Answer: 0.04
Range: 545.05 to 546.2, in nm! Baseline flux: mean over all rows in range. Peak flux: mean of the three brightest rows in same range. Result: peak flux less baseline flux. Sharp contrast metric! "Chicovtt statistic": 0.18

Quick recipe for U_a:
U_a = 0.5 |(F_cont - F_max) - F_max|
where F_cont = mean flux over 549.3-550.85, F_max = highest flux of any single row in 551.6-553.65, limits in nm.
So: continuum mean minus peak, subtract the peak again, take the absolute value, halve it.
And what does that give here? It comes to 9.69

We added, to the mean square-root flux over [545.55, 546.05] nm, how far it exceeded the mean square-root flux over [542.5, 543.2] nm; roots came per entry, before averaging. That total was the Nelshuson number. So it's 4.07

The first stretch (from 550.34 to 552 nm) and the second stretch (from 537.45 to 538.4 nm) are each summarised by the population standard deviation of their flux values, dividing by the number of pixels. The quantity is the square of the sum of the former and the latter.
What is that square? 0.24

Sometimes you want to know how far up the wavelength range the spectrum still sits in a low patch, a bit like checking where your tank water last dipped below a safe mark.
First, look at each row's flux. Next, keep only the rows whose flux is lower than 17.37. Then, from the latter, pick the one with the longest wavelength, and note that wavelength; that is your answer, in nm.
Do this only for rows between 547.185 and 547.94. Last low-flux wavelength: 547.879 nm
